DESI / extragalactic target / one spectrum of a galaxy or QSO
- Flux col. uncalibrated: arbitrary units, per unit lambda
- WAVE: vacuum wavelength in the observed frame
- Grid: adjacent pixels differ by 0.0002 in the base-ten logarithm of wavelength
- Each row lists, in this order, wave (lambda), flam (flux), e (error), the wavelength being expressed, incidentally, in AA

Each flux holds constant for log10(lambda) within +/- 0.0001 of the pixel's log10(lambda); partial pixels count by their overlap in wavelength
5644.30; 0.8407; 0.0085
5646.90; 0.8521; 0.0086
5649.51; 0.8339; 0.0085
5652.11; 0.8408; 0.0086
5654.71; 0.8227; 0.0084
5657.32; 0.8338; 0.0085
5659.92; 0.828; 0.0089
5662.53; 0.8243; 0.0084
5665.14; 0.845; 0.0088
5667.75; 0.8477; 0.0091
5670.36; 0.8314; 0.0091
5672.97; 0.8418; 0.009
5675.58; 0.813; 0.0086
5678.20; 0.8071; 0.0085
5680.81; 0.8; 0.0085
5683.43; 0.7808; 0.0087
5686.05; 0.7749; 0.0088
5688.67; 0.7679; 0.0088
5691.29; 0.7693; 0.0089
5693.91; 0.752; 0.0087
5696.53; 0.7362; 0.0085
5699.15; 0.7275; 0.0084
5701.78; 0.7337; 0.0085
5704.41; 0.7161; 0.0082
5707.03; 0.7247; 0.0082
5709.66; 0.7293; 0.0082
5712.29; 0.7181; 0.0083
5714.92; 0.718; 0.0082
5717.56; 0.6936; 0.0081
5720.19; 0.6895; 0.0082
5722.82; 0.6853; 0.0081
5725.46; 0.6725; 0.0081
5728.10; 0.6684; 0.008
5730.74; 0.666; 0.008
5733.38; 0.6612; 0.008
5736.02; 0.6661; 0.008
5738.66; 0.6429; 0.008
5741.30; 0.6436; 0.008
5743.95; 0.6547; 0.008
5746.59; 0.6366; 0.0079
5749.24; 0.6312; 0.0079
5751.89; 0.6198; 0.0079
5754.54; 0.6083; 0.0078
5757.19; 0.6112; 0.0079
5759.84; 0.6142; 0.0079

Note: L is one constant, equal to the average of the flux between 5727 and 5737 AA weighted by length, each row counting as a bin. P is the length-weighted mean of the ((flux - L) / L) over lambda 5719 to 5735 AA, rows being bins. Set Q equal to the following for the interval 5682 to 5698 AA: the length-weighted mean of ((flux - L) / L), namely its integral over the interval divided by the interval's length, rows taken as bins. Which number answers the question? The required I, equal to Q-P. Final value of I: 0.14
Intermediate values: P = 0.012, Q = 0.15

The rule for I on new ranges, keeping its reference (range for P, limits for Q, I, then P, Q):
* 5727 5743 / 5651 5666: 0.26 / -0.011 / 0.25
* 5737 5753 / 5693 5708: 0.14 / -0.040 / 0.10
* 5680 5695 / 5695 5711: -0.07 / 0.163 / 0.09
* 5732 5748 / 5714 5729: 0.06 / -0.022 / 0.03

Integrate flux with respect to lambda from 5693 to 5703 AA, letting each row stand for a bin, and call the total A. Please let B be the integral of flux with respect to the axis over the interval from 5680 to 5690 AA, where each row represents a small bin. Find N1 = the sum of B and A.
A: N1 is 15.2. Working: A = 7.4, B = 7.8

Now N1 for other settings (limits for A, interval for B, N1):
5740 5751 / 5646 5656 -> 15.4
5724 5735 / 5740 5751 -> 14.4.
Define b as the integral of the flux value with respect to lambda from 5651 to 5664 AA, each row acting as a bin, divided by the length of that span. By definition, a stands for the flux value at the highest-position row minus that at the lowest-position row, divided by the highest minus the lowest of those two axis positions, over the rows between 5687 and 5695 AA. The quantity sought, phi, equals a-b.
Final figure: -0.83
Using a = -0.0030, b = 0.83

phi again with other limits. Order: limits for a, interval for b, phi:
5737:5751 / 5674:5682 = -0.81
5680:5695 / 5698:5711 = -0.73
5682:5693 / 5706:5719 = -0.72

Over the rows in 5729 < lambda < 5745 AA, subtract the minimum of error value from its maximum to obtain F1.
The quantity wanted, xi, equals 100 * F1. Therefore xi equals 0.00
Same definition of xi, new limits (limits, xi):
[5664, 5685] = 0.06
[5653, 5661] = 0.05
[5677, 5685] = 0.02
